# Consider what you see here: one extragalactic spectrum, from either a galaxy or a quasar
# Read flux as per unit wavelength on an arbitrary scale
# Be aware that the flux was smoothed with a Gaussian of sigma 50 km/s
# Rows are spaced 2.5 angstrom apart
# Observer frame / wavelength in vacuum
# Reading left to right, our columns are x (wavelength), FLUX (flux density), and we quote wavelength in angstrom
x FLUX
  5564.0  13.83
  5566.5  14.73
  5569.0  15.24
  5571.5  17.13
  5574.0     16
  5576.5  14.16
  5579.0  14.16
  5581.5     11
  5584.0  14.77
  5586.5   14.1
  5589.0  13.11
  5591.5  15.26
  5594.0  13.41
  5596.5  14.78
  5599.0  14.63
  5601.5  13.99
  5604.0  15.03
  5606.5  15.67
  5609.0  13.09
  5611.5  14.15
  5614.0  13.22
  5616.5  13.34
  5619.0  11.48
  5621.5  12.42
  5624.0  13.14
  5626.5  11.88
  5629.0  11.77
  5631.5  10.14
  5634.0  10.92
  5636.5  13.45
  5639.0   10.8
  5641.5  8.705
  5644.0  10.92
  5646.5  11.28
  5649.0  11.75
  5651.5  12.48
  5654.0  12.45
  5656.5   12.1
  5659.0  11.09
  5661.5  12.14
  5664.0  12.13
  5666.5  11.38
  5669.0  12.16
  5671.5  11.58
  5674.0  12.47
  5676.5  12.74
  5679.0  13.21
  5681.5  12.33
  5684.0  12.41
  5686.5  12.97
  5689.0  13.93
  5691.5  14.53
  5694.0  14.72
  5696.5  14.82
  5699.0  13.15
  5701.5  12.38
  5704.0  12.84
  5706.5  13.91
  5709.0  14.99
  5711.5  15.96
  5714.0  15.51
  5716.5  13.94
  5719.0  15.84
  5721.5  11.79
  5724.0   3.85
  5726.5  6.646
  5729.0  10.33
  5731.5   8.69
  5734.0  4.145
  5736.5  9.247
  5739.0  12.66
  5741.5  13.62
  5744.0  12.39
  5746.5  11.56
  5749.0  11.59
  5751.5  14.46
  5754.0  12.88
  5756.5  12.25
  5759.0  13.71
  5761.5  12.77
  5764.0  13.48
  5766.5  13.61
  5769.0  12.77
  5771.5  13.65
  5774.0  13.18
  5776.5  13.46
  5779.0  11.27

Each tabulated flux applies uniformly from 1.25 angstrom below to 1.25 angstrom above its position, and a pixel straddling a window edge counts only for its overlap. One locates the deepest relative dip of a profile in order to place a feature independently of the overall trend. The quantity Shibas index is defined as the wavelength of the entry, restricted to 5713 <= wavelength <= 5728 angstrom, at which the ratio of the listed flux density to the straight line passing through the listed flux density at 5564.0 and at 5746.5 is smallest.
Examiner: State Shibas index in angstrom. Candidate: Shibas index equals 5724.0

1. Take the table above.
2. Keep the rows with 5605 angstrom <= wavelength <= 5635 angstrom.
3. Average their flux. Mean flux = 12.6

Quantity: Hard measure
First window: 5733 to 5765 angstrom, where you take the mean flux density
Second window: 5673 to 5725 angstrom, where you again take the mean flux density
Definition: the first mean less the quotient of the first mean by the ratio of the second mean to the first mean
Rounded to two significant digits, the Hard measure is 1.2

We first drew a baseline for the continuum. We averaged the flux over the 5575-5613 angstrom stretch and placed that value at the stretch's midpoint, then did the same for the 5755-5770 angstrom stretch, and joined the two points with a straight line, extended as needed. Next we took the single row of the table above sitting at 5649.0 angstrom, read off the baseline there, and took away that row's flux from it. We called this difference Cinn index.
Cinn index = 2.0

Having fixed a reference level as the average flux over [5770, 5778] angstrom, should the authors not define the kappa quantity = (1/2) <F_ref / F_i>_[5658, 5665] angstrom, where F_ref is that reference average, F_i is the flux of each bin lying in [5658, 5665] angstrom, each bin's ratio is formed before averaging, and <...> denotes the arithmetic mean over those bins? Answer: 0.57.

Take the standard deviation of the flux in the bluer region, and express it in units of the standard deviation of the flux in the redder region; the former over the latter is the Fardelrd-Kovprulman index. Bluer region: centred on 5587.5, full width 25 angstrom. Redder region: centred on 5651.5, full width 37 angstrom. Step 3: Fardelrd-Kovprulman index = 1.1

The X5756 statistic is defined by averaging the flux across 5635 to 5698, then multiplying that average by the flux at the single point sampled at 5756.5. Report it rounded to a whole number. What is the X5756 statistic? 151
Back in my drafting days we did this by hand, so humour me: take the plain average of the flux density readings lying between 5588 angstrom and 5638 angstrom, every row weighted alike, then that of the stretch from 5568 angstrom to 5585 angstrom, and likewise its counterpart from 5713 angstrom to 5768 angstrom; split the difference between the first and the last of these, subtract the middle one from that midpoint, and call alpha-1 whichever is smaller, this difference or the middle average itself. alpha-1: -2.2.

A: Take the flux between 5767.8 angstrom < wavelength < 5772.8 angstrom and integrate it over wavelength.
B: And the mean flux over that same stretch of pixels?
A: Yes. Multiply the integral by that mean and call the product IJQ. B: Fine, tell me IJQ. 873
